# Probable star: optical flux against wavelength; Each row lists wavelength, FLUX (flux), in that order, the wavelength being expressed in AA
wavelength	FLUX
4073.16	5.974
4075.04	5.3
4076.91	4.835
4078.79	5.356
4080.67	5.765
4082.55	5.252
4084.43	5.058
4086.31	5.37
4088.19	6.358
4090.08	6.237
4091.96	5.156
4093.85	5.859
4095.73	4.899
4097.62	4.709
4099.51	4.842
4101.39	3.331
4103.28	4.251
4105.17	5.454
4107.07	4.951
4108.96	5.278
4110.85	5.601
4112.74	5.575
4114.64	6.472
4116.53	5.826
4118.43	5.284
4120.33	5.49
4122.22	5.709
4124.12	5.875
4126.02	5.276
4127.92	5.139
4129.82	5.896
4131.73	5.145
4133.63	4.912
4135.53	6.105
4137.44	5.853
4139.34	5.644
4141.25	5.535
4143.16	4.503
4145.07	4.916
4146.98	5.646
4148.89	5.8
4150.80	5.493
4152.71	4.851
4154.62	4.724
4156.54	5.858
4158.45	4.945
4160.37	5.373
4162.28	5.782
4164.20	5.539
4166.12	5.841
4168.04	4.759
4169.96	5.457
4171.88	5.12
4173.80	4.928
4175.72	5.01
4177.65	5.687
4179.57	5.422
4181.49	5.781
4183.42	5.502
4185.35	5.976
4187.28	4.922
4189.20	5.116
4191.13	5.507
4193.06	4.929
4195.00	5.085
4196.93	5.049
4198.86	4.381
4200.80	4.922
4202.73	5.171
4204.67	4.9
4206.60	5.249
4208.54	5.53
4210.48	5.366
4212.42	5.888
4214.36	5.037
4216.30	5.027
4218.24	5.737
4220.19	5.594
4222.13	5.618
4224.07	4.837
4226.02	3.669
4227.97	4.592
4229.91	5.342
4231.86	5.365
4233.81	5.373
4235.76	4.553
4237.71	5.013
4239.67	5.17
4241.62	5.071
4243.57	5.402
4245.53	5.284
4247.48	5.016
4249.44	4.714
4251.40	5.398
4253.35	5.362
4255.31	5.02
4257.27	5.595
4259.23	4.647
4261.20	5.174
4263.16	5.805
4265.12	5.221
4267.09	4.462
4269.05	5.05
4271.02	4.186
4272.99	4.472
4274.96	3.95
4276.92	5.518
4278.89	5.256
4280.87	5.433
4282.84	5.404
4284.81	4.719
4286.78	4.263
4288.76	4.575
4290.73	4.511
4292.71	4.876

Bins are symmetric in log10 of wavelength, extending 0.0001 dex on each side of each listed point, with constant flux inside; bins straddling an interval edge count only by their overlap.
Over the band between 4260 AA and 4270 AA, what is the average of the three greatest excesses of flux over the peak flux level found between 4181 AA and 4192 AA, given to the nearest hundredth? -0.58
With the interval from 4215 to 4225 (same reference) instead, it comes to -0.33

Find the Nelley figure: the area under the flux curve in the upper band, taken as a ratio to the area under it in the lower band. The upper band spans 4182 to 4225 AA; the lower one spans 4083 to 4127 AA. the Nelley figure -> 0.96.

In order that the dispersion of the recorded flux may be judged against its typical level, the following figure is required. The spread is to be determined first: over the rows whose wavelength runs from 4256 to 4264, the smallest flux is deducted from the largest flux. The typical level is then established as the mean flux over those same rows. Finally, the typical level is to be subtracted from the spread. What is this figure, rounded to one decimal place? -4.1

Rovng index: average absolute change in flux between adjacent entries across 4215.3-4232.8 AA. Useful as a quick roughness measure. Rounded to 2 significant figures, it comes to 0.57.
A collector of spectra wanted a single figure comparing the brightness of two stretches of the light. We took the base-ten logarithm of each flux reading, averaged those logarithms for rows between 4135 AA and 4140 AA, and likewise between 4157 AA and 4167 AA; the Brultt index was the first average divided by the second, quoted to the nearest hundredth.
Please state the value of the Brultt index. 1.04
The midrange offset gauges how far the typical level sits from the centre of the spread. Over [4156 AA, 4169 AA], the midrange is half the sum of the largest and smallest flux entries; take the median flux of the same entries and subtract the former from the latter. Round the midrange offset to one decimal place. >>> 0.2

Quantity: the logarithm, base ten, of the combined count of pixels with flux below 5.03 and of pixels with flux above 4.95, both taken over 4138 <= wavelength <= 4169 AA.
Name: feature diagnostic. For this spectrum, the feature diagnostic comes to 1.20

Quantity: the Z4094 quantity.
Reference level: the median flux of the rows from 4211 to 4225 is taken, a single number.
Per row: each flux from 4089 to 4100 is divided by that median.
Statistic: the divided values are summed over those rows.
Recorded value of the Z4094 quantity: 5.7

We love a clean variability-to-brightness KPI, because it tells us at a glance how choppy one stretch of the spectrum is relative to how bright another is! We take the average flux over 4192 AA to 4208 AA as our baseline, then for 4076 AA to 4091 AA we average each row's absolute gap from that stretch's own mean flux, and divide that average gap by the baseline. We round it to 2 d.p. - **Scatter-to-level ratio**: 0.09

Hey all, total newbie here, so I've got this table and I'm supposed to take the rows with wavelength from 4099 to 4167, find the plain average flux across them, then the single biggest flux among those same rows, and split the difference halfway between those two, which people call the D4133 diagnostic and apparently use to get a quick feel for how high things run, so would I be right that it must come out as 5.91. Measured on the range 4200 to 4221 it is 5.60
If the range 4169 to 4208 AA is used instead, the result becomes 5.59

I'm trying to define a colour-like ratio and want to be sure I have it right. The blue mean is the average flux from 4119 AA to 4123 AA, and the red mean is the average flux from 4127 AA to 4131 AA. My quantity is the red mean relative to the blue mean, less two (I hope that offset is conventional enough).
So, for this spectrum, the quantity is -1.01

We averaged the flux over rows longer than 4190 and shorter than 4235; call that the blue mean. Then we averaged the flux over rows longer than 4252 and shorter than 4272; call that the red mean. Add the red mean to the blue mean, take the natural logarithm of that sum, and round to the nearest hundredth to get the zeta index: 2.32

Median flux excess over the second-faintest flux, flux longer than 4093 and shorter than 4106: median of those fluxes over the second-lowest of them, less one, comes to 0.139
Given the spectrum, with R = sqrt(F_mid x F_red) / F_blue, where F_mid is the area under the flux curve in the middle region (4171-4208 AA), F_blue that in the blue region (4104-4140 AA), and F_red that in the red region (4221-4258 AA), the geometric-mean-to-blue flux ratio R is 0.95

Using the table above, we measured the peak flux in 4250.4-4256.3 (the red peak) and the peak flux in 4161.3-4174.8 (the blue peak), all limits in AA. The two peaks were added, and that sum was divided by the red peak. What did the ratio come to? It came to 2.08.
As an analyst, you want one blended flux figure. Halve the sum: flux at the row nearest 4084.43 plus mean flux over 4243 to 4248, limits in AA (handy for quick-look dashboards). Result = 5.15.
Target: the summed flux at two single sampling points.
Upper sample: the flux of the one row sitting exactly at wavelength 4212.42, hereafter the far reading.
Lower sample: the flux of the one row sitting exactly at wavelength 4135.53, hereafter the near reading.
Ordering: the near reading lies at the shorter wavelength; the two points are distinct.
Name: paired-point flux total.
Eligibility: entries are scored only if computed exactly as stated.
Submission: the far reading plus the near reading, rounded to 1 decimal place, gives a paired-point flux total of 12.0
